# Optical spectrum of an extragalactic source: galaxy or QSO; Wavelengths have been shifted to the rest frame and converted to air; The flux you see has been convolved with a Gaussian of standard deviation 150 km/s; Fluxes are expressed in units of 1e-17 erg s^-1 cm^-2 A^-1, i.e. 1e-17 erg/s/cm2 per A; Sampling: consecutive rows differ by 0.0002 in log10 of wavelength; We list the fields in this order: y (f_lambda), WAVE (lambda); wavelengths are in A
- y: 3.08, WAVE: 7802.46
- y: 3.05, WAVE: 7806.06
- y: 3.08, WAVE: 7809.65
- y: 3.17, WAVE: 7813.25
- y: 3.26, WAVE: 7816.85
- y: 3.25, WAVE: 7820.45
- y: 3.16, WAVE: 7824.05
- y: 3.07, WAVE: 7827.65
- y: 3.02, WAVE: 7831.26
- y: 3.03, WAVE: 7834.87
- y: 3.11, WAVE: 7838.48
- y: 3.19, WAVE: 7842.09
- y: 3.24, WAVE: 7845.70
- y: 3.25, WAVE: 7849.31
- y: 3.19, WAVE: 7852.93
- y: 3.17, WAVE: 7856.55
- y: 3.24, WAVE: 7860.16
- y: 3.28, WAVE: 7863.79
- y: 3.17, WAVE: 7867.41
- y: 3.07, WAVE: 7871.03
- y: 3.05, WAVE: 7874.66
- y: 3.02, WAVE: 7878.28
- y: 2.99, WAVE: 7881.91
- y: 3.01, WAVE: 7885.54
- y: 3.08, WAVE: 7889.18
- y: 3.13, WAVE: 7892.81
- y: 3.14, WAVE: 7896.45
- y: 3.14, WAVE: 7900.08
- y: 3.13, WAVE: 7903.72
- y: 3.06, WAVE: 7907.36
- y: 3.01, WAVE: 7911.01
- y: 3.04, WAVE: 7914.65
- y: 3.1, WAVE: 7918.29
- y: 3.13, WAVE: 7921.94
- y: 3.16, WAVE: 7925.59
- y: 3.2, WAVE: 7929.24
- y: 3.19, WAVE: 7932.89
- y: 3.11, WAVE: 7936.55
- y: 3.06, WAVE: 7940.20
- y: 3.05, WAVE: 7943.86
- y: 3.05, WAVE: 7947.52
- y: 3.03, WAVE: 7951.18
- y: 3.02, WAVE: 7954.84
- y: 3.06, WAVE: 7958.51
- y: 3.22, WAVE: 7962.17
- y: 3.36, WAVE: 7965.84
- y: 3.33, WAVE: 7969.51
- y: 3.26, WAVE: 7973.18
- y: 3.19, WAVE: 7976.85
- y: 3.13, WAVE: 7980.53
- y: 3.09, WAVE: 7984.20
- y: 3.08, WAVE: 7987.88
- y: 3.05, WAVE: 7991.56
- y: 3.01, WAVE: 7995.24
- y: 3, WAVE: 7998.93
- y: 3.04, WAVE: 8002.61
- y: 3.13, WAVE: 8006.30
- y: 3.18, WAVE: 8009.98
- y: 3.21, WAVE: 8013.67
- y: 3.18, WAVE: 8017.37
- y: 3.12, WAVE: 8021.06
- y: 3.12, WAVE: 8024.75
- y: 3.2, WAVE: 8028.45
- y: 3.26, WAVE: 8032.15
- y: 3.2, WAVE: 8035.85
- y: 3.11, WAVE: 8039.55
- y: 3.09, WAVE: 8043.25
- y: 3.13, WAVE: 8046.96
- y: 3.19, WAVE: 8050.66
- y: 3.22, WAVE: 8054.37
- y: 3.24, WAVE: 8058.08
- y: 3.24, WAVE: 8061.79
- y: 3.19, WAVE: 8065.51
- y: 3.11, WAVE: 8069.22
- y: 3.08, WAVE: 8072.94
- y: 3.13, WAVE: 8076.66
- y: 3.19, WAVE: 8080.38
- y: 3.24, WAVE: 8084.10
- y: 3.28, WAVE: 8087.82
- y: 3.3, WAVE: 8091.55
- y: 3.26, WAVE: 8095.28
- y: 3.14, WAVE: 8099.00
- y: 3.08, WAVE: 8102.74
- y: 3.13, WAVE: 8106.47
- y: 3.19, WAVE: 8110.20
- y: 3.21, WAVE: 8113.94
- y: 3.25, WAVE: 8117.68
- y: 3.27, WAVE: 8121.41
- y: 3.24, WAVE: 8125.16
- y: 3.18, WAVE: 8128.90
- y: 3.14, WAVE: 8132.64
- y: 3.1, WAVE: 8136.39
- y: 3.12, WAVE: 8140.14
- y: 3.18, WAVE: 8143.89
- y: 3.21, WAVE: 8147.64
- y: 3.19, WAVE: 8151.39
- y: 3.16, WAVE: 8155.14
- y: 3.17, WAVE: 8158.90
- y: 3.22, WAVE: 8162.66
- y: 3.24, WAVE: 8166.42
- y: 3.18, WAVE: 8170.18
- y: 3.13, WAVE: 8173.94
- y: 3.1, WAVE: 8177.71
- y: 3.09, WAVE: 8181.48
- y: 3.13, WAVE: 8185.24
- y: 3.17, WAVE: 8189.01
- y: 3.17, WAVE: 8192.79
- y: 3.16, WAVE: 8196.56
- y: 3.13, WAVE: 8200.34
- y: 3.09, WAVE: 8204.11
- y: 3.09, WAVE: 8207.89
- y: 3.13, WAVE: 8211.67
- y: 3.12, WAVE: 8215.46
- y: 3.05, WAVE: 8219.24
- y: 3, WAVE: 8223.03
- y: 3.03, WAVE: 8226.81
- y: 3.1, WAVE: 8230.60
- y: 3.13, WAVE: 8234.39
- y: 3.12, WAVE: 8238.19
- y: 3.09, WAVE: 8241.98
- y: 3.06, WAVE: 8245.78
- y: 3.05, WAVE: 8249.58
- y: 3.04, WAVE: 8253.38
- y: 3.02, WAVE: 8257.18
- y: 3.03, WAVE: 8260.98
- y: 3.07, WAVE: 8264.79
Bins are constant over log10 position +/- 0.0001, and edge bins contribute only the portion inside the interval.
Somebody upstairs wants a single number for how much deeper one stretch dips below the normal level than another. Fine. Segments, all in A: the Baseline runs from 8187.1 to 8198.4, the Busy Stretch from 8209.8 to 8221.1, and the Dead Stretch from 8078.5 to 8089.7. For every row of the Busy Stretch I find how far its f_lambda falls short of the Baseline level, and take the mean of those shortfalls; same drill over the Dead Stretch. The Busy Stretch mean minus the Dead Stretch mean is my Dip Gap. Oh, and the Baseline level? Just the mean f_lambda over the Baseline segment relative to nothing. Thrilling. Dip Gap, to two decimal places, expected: 0.14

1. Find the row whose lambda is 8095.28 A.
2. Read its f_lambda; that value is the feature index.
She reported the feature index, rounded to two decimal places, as 3.26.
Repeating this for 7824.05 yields 3.16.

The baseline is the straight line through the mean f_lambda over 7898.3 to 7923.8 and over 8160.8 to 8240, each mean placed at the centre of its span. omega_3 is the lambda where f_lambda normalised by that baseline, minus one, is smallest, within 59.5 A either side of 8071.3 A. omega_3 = 8102.74 A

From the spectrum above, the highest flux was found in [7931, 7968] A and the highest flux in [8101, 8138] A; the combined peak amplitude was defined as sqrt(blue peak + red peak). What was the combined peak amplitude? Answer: 2.57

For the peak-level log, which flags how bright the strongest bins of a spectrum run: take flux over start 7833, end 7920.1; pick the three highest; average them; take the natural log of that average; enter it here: 1.181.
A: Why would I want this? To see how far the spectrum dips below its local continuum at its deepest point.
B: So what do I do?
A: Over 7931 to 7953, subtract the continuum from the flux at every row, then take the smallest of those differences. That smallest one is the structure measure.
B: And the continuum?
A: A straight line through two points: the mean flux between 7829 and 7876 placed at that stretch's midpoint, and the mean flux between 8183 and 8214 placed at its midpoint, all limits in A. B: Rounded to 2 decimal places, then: -0.12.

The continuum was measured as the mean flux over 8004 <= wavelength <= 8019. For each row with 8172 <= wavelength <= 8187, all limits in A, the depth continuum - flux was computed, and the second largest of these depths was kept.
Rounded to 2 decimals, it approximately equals 0.07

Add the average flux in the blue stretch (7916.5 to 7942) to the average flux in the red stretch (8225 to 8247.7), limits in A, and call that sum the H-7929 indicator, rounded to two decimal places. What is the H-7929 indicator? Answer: 6.22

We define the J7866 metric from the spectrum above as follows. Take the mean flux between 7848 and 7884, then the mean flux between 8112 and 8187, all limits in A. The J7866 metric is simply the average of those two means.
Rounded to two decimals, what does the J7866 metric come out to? 3.16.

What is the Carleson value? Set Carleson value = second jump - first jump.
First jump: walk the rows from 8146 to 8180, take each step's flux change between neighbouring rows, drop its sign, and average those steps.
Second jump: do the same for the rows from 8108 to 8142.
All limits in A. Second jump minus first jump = 0.000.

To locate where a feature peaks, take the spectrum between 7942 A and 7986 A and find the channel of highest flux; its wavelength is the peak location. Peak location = 7965.84 A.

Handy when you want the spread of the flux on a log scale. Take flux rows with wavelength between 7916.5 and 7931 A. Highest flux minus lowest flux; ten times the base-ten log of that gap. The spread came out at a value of -10.0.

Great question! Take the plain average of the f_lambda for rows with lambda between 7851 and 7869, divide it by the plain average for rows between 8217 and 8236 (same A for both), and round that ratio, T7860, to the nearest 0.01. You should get 1.05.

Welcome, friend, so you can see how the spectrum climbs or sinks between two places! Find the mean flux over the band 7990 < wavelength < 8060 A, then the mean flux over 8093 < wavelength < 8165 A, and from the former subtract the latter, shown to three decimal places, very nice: -0.040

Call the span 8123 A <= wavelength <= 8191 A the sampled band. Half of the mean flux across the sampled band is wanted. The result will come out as 1.582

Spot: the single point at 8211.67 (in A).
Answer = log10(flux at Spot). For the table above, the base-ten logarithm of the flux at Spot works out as 0.496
